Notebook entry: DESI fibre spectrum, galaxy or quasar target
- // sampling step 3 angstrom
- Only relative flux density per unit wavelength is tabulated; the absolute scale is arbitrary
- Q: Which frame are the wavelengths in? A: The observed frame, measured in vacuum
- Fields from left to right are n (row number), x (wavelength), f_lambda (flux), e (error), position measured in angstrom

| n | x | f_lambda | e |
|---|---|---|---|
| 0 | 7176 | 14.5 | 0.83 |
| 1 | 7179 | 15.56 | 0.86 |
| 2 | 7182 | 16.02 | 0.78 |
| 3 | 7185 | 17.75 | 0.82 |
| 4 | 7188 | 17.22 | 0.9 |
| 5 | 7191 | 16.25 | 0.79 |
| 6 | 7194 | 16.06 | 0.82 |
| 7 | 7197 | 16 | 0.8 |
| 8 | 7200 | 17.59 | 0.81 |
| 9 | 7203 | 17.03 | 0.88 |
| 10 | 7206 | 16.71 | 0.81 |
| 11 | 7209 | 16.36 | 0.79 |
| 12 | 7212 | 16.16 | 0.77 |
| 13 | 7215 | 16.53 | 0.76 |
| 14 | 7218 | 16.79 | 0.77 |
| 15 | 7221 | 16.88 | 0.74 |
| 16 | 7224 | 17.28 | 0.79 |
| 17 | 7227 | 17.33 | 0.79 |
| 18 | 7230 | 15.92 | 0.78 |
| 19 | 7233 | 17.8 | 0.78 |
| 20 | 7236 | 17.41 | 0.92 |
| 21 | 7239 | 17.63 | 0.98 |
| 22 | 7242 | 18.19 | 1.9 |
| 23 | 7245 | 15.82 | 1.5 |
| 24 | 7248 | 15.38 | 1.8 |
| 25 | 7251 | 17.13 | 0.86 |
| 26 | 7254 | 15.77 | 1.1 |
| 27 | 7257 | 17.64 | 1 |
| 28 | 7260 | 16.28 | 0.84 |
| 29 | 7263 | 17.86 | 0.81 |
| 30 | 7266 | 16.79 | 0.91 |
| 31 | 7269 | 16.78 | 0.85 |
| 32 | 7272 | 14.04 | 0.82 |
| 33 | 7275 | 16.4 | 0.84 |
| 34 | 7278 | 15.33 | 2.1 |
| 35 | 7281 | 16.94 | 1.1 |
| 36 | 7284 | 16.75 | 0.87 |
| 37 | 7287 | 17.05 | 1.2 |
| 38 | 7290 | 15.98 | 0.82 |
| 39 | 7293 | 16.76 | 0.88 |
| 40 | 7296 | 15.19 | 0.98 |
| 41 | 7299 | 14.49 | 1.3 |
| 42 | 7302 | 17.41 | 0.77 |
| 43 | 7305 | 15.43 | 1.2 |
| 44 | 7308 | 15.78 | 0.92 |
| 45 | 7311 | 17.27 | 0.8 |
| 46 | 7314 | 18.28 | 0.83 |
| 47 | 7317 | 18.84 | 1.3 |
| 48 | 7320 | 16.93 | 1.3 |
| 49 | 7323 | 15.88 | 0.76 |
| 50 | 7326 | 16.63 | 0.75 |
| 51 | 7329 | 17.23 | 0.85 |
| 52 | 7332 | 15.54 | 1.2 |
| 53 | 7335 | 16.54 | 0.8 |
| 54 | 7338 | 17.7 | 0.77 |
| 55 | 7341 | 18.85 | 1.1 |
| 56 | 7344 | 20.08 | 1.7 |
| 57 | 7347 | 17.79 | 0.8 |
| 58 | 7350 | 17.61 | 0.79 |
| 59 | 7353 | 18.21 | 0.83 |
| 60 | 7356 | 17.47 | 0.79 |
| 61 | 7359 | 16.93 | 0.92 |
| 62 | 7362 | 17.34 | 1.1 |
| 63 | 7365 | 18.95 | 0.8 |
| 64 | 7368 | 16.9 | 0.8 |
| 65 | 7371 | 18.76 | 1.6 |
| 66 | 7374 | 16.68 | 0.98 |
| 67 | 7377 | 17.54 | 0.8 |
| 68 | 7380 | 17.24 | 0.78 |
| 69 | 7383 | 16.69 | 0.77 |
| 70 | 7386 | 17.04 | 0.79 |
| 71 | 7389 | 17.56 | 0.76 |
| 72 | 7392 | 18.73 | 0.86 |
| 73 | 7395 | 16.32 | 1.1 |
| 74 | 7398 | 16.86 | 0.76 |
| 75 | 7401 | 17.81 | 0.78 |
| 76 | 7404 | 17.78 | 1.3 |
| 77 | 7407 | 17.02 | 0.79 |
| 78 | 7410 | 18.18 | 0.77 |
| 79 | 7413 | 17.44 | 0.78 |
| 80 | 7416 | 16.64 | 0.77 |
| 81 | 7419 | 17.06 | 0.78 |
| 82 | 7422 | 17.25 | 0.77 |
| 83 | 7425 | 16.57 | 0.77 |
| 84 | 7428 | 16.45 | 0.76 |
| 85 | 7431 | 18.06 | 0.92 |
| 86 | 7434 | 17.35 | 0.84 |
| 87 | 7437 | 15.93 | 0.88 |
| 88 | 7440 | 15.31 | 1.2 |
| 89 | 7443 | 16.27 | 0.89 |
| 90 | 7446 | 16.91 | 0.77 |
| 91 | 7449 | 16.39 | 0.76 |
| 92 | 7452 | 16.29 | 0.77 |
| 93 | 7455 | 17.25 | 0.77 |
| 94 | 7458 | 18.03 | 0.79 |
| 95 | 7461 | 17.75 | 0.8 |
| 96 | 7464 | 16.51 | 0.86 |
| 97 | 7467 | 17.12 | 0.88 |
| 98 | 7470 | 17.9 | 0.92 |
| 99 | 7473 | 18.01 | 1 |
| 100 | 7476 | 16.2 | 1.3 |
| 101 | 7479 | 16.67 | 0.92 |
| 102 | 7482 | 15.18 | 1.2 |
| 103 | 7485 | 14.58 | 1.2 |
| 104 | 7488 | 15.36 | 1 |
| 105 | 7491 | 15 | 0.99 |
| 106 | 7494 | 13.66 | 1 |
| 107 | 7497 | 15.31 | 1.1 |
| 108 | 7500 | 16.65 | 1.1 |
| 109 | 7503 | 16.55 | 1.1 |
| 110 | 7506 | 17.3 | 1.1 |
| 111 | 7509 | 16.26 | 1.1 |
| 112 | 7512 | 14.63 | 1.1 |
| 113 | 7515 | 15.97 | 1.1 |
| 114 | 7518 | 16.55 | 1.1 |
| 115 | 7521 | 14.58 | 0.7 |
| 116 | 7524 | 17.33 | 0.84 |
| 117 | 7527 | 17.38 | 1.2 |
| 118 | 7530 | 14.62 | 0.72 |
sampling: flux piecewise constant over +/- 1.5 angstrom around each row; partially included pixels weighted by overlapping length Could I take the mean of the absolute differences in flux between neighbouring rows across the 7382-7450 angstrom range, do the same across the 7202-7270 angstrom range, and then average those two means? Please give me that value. 0.81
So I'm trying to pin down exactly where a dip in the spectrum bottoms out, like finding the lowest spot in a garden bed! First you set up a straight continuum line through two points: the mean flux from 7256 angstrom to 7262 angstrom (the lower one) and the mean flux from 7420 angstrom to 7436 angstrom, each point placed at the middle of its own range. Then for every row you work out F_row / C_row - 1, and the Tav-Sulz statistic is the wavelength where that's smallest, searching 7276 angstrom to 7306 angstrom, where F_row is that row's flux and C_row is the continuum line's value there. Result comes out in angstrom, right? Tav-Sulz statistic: 7299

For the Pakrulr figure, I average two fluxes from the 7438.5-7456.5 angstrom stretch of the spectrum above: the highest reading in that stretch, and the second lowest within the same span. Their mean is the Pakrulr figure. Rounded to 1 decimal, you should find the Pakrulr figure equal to 16.8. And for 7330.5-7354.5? 18.3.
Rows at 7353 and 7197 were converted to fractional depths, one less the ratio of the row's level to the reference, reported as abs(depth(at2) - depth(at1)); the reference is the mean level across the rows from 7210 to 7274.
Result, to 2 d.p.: 0.13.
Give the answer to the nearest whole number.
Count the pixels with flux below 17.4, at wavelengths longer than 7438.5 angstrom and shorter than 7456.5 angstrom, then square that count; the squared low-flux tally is 36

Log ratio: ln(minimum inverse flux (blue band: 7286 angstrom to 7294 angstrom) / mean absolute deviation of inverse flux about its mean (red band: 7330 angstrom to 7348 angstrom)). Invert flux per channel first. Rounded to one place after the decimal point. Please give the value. 2.7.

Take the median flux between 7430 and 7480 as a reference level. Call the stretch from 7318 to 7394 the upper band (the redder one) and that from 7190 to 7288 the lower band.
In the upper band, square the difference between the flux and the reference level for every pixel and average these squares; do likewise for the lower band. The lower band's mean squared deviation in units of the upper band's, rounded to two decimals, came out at 0.59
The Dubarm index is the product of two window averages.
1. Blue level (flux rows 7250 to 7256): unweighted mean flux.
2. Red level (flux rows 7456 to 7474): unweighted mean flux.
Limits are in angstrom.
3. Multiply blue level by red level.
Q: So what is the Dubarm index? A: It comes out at 289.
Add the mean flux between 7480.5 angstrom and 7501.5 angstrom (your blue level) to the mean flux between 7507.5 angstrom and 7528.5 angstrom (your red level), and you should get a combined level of 31.2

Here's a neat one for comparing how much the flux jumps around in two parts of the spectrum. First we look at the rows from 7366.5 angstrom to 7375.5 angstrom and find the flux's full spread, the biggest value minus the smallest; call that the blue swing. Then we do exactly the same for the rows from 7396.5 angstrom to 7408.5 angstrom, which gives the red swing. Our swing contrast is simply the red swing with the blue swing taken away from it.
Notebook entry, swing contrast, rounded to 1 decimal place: -1.1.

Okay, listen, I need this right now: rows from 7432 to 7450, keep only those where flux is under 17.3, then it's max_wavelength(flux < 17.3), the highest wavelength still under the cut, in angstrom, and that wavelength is 7449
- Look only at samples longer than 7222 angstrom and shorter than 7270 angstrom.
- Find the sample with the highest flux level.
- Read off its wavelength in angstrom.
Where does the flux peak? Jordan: 7242 angstrom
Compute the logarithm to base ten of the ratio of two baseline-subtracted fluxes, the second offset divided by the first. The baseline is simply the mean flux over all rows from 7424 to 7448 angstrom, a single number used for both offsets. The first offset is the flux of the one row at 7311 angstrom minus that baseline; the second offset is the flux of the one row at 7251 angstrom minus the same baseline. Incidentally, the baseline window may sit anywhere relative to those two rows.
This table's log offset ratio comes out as -0.1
